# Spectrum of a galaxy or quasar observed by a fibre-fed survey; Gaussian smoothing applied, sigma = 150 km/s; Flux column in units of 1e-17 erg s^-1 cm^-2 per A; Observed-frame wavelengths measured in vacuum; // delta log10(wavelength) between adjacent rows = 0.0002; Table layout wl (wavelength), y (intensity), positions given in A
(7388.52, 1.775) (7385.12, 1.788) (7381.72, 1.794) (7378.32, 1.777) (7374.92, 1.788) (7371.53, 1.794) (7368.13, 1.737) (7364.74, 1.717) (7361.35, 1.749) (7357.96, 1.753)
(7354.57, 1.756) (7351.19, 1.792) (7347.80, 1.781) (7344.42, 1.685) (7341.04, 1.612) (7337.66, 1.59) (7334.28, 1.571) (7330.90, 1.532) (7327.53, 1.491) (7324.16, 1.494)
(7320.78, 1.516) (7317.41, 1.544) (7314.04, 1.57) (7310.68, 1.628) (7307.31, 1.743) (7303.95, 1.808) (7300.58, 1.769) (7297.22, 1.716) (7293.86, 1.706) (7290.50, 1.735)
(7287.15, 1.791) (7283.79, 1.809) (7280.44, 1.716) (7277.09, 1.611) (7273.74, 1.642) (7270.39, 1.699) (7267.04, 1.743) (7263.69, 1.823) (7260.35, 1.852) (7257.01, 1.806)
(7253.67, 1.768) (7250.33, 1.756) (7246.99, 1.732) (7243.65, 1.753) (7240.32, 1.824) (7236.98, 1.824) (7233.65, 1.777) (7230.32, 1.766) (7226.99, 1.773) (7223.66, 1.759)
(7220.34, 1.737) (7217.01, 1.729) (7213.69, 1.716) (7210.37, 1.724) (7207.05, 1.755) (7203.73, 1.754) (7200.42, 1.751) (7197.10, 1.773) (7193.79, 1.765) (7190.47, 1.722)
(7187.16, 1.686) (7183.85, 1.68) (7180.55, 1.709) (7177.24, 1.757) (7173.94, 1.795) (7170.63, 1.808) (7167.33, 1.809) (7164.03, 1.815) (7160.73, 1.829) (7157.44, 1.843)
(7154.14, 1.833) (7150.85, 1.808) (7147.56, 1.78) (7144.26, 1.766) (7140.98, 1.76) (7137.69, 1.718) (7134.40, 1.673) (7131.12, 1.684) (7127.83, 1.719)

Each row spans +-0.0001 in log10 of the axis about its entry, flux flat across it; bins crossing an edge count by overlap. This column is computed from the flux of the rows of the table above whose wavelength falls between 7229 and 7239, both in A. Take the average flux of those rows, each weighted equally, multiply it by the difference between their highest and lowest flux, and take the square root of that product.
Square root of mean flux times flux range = 0.322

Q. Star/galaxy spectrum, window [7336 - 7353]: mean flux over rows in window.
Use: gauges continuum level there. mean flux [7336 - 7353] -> 1.69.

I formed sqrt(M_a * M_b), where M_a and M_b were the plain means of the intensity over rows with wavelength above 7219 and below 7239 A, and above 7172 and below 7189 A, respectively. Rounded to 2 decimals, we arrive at 1.75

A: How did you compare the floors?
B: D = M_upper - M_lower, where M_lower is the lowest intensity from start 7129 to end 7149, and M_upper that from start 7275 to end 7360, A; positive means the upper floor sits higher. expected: -0.18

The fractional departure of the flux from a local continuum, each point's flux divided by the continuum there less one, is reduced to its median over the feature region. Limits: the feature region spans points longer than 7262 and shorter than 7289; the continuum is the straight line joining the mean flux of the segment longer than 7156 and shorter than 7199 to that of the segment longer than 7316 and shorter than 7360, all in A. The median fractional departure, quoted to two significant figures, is 0.028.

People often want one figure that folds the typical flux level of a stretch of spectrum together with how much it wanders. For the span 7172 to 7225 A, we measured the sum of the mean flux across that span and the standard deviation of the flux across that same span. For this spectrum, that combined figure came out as 1.77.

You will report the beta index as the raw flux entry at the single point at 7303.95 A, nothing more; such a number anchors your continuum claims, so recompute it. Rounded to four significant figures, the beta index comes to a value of 1.808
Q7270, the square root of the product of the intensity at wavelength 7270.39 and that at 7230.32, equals 1.73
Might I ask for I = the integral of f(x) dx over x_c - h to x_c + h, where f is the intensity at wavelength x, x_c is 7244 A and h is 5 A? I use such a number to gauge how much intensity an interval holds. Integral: 17.7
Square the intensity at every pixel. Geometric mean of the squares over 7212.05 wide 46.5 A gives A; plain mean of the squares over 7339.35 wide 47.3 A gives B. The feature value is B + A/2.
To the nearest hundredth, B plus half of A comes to 4.21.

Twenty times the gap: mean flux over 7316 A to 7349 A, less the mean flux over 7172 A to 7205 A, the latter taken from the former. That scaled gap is -3.2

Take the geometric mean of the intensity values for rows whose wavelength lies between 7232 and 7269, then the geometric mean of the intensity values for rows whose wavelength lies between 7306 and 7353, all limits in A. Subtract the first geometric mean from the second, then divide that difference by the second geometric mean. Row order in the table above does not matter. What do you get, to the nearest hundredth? -0.11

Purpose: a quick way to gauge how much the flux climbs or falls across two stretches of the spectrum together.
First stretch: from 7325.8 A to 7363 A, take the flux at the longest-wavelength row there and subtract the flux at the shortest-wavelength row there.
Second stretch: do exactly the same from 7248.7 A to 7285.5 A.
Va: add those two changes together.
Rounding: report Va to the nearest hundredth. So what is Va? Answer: 0.31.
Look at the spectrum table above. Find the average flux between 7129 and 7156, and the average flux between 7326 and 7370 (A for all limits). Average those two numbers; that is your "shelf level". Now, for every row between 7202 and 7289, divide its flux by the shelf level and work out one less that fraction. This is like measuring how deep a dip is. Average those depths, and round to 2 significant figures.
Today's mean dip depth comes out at -0.024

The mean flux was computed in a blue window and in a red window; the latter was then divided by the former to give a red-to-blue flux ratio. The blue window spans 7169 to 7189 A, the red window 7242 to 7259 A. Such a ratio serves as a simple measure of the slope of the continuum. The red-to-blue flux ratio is 1.01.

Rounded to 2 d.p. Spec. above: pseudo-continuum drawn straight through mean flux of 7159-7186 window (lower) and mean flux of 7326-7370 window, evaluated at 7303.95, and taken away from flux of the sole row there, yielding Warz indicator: 0.11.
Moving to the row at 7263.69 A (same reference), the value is 0.10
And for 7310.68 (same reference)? -0.07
